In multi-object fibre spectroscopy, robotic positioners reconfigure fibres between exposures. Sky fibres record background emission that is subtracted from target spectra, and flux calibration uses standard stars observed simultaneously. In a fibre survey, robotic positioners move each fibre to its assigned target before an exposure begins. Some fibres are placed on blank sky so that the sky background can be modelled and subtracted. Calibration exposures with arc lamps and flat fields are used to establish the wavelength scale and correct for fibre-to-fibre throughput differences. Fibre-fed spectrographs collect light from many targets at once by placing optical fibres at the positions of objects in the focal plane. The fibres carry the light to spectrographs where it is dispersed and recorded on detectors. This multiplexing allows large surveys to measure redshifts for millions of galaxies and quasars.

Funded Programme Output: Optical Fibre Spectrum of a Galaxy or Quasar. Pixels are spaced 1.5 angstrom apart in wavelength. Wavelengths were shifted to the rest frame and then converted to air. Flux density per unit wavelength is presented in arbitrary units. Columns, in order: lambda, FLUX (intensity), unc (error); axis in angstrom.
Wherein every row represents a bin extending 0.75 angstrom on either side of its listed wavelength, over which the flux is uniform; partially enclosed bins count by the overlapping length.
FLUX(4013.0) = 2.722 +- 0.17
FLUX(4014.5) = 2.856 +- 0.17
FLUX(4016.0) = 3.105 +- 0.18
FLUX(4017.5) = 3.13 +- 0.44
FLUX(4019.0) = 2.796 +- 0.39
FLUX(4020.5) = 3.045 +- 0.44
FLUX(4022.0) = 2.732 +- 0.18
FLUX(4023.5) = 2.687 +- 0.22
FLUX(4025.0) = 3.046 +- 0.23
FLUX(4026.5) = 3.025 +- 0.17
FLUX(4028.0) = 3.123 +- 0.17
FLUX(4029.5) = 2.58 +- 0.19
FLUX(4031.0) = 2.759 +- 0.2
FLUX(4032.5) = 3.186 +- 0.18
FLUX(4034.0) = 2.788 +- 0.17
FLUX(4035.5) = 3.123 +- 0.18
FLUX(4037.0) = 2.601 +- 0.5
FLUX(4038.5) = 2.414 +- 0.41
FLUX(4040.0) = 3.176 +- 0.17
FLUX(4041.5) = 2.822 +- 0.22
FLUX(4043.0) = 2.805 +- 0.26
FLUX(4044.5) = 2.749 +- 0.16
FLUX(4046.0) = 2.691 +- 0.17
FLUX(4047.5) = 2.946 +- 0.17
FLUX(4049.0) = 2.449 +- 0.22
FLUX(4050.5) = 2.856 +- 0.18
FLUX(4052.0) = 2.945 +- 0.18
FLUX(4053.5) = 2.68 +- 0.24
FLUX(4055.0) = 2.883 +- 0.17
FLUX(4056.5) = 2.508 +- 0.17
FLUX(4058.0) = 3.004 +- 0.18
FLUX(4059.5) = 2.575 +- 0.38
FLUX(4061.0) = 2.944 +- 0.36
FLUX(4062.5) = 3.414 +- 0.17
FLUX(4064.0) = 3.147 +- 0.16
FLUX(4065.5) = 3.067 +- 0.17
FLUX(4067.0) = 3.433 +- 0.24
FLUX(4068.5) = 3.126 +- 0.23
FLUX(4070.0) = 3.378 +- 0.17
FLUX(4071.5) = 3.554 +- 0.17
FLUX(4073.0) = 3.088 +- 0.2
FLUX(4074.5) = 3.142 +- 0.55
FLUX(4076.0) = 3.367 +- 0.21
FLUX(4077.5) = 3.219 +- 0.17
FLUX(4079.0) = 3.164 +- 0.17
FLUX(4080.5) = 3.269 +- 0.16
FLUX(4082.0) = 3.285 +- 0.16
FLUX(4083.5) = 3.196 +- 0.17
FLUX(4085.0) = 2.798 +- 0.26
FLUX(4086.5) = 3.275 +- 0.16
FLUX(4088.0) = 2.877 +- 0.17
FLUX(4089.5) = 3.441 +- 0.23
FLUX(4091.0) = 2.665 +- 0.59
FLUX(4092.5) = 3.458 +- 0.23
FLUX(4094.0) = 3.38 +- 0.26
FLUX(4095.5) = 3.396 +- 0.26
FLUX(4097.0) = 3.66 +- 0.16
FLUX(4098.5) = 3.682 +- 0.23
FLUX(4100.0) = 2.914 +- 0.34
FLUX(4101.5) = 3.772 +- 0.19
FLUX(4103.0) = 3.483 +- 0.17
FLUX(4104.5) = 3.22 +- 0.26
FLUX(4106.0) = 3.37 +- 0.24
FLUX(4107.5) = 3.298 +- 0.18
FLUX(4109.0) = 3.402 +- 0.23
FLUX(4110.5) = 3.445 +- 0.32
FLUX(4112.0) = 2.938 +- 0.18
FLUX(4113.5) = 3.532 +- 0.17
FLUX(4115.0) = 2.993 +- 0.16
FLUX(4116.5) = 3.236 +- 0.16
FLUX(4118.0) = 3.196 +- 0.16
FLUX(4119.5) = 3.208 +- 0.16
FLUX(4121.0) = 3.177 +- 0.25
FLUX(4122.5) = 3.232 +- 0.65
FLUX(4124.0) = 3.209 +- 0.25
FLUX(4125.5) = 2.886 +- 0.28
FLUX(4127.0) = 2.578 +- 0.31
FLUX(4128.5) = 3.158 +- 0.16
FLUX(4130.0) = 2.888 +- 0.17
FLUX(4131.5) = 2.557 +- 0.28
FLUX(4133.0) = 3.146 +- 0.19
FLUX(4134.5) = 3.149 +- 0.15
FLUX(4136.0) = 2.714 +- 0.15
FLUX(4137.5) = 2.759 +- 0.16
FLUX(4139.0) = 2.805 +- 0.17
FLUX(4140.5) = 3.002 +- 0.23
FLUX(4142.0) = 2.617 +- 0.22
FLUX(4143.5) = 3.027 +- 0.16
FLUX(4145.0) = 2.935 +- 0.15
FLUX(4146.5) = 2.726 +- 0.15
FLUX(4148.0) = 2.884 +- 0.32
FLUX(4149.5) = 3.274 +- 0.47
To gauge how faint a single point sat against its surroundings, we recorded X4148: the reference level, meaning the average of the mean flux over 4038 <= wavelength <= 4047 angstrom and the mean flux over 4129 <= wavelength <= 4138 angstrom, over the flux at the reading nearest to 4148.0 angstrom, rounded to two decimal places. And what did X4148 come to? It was 0.98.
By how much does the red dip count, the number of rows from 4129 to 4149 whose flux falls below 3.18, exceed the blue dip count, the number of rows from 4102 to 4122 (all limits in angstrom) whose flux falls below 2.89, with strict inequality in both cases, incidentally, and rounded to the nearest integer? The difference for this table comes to 13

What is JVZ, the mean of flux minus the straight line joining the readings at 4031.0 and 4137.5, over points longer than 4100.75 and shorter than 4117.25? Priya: 0.58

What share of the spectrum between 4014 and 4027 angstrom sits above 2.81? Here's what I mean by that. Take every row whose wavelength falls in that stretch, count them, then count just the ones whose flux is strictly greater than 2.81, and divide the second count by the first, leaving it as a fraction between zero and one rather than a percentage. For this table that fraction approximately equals 0.67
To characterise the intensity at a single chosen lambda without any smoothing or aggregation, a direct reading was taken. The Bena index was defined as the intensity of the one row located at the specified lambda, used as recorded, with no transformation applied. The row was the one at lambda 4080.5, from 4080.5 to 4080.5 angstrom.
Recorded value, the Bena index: 3.269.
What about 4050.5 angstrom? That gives 2.856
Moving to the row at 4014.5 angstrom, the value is 2.856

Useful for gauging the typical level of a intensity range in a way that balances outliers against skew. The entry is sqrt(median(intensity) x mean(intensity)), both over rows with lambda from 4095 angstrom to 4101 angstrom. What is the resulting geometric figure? 3.5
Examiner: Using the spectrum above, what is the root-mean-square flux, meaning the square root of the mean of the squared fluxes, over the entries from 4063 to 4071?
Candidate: 3.2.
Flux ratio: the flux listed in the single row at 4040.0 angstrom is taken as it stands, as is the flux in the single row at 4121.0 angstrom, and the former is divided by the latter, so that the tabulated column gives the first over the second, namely 1.00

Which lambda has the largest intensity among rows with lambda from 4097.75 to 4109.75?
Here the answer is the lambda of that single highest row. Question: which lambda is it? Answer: 4101.5 angstrom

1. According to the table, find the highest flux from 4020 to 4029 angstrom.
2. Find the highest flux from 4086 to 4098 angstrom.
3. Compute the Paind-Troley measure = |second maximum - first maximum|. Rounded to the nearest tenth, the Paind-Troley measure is 0.5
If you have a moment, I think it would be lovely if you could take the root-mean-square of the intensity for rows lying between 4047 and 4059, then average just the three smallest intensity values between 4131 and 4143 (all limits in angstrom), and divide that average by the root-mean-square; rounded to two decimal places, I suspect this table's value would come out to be 0.94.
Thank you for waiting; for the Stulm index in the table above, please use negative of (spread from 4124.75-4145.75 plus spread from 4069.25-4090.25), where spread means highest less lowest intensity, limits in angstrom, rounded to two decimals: -1.36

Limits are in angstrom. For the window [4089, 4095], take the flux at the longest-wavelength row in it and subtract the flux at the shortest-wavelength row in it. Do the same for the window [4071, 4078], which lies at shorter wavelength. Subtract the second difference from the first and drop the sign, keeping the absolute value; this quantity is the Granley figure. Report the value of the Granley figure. 0.27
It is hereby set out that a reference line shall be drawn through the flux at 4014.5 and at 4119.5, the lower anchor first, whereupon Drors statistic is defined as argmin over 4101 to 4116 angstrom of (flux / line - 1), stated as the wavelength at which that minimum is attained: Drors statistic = 4112.0 angstrom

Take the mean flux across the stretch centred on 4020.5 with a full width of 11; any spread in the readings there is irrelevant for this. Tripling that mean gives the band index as 8.8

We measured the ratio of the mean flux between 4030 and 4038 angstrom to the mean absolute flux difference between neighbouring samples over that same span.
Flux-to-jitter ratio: 7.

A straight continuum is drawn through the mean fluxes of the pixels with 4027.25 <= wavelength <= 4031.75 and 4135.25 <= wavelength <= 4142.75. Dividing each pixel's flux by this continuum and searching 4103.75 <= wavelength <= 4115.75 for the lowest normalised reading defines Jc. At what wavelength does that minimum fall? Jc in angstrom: 4112.0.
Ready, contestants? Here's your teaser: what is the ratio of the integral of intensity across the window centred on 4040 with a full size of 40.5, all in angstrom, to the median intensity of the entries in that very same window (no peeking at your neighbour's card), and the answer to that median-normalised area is 41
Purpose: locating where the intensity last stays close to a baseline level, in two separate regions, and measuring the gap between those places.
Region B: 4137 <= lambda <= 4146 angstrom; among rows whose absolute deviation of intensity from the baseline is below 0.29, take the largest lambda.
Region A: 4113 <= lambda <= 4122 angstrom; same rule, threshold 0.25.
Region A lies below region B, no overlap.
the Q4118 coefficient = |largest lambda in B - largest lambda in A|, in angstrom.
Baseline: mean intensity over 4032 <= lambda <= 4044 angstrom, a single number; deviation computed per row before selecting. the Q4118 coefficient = 30.0 angstrom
